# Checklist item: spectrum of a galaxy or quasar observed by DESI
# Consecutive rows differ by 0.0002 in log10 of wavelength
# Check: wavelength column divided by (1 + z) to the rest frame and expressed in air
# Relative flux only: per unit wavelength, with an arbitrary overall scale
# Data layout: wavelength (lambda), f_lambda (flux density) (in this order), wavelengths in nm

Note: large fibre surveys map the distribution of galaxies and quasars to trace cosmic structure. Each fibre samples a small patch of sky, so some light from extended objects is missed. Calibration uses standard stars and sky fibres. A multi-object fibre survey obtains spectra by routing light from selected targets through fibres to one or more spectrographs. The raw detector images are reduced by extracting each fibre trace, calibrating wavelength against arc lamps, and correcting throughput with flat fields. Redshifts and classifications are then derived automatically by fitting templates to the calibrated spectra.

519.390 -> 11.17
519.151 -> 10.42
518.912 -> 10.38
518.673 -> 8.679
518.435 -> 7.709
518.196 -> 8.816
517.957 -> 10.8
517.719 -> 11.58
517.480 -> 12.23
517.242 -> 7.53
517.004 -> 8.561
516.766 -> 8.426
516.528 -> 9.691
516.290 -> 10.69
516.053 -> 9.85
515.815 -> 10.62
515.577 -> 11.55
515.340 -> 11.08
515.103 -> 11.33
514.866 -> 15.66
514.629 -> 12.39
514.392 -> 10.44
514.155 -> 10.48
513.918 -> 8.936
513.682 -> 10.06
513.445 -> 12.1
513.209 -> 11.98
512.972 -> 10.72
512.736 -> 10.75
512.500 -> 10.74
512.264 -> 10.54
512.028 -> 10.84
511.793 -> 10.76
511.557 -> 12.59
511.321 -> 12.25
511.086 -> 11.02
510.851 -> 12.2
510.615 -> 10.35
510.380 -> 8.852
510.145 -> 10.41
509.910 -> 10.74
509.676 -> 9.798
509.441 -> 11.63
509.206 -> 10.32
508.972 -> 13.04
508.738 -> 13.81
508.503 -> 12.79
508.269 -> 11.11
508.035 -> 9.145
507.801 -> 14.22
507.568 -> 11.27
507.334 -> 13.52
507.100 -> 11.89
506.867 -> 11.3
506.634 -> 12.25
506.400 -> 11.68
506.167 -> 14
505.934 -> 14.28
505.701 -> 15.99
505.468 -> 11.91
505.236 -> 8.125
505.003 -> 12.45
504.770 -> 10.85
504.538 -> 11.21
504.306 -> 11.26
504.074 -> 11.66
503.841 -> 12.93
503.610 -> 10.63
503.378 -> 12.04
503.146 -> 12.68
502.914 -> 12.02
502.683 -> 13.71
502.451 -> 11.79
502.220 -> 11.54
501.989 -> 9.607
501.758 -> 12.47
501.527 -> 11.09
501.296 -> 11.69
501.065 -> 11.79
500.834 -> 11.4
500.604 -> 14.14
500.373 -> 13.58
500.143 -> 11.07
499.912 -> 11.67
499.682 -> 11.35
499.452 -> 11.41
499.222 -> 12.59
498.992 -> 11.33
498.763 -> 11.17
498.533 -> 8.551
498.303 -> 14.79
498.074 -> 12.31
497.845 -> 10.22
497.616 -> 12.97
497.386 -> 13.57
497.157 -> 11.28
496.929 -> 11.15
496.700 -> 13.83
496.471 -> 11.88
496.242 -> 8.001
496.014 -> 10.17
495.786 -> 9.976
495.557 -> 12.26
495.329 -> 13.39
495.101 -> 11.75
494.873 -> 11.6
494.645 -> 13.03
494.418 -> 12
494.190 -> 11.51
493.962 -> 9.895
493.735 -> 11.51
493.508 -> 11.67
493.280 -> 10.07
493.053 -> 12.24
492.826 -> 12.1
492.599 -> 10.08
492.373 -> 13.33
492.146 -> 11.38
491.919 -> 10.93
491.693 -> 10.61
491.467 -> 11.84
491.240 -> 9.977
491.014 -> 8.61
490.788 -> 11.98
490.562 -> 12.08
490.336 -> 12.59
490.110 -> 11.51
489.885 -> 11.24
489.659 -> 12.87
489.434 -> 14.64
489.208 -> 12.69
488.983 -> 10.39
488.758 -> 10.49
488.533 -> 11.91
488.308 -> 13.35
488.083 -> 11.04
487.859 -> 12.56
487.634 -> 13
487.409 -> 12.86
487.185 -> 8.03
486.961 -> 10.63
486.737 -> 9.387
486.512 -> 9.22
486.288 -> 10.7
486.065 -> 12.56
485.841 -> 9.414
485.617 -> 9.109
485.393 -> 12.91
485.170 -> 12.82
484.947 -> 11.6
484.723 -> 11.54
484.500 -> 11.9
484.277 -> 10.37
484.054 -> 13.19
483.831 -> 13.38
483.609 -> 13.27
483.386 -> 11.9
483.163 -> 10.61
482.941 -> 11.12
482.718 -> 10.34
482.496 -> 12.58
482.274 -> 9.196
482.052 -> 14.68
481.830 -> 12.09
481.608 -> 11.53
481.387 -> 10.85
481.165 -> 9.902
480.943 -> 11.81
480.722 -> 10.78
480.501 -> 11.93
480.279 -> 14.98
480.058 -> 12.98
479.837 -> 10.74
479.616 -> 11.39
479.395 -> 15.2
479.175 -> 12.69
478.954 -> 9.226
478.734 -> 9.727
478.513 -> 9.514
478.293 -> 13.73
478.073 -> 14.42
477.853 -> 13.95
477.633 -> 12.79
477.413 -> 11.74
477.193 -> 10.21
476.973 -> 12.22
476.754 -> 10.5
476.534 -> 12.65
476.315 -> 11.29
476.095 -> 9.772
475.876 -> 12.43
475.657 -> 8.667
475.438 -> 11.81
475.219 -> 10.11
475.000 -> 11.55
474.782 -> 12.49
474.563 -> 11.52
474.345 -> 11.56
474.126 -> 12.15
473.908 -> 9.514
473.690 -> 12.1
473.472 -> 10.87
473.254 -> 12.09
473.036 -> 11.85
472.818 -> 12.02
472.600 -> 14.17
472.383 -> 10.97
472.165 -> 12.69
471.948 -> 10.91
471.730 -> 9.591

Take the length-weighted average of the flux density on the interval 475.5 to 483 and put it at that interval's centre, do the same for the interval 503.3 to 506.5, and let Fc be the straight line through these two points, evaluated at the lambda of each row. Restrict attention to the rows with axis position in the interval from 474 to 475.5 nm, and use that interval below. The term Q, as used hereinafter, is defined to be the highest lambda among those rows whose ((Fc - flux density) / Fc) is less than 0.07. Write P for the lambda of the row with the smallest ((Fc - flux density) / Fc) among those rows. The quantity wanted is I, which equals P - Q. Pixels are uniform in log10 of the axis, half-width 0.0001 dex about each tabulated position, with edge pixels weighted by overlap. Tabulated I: -0.66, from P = 474.782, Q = 475.438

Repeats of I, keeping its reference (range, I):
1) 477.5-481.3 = -1.55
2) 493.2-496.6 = -1.14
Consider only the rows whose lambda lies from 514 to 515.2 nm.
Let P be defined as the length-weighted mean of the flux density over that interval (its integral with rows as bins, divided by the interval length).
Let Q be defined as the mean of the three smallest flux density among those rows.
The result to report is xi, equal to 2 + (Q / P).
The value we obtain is 2.90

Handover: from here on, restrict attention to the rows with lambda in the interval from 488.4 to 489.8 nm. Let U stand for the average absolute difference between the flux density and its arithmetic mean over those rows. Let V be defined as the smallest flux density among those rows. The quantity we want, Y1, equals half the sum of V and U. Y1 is 5.8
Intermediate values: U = 1.2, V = 10.39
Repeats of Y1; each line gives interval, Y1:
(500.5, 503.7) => 5.2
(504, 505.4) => 4.5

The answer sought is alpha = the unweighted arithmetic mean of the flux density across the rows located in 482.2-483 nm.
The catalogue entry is 10.8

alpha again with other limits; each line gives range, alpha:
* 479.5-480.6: 12.4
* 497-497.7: 12.6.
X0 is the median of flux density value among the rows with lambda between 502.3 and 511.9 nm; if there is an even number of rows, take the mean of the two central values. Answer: 11.8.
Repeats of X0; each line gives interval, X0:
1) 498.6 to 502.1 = 11.4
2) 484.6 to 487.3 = 10.7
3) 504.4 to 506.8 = 12.1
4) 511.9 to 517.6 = 10.7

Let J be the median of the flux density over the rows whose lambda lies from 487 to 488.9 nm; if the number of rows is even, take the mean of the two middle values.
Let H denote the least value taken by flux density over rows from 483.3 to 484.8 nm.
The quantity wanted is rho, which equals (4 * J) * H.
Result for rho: 508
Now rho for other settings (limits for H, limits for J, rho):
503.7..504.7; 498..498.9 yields 526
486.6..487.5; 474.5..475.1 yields 371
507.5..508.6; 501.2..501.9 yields 428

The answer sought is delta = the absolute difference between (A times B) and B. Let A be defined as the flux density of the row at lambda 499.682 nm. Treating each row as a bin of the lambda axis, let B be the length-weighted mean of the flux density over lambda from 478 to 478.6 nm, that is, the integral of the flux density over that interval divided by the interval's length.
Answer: 130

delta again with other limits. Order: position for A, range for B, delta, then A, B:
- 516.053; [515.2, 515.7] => 100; 9.85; 11.3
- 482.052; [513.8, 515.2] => 158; 14.68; 11.5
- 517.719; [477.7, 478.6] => 137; 11.58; 13.0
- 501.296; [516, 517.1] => 101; 11.69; 9.4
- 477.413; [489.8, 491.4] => 120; 11.74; 11.2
